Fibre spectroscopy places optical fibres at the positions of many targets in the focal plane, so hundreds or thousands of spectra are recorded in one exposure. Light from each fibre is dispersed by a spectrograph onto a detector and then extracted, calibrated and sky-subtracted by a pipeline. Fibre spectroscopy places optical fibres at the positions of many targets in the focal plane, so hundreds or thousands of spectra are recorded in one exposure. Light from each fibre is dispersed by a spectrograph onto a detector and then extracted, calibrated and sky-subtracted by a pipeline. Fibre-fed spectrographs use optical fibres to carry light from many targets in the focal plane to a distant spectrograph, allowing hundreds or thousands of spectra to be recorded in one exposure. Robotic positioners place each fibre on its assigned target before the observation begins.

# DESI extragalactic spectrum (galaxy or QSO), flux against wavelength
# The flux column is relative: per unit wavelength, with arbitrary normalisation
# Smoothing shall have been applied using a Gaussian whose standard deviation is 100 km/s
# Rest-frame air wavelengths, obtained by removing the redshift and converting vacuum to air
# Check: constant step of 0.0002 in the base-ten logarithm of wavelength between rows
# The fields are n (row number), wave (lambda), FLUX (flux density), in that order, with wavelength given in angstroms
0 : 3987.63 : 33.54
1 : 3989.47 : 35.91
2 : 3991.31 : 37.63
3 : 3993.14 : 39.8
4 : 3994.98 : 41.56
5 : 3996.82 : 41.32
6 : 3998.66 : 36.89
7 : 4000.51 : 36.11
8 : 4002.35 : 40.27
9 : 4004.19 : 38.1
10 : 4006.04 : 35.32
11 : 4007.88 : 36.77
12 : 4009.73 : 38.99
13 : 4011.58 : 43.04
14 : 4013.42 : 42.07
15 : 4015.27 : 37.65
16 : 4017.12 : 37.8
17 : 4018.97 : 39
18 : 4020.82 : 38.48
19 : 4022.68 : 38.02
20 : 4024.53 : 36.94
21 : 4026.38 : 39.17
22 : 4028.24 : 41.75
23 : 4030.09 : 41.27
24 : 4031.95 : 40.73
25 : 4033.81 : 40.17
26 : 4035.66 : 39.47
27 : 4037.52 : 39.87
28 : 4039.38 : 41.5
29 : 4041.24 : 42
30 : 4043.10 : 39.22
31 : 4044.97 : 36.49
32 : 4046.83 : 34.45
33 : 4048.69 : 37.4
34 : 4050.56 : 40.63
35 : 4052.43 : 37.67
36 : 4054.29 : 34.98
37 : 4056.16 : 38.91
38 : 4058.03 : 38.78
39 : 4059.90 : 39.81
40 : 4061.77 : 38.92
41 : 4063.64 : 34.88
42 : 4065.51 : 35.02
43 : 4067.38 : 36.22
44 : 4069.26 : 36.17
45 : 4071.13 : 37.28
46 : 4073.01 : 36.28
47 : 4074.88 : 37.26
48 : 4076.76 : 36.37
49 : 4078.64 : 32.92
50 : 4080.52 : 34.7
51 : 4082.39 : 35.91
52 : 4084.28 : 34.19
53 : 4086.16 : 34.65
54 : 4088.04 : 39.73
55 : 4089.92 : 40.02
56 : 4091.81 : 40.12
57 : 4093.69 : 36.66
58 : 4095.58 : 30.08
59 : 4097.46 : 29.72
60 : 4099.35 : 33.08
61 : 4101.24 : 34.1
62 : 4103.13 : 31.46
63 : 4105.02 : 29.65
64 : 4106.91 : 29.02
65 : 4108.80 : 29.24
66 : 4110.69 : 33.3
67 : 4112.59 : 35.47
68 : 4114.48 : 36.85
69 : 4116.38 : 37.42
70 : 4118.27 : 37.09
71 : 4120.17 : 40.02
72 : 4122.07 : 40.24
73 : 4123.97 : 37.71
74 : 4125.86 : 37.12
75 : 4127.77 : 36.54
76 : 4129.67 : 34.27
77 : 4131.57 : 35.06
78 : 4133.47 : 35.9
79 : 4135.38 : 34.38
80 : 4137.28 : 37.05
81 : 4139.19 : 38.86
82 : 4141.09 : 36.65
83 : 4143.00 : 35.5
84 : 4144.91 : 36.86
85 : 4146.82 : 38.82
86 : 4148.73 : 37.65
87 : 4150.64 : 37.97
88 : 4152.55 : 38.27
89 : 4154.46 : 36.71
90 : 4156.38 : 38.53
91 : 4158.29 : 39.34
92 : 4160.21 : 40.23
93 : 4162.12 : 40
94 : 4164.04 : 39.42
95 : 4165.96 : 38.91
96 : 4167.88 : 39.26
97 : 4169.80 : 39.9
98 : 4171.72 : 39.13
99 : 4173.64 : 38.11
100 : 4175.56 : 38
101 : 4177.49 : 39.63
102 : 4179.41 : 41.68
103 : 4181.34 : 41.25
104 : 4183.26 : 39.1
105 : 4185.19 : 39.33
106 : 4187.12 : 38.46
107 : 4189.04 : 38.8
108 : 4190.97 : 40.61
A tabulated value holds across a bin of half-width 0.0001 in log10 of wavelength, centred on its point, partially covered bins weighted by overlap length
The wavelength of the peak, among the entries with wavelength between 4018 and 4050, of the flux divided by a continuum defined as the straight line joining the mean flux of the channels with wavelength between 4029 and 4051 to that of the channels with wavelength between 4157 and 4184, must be 4041.24 angstroms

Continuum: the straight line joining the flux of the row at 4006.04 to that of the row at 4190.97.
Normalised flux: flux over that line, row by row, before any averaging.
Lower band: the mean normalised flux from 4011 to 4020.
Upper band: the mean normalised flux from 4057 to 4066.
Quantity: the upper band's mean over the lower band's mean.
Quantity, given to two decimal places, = 0.91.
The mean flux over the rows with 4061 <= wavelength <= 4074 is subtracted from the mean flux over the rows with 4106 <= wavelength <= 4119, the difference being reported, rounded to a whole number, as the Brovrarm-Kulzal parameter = -2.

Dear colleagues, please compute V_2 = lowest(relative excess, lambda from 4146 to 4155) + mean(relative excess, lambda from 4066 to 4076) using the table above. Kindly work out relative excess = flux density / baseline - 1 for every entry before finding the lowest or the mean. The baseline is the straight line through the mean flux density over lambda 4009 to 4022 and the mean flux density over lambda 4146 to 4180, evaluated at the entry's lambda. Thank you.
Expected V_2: -0.128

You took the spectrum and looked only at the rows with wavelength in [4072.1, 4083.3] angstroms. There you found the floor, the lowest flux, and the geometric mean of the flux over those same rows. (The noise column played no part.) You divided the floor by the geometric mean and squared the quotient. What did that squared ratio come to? 0.86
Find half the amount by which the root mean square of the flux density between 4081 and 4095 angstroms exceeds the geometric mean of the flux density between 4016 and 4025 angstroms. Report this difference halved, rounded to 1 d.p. -0.3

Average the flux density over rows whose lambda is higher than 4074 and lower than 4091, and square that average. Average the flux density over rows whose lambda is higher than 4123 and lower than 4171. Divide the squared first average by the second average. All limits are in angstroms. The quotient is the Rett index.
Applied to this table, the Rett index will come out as 35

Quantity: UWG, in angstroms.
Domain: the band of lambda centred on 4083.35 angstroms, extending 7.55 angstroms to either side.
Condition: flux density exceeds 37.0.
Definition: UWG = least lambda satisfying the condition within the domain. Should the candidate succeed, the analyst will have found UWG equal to 4088.04 angstroms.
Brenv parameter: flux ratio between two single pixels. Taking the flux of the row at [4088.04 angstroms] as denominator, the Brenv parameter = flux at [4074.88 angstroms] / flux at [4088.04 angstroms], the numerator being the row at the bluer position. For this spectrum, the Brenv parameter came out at 0.94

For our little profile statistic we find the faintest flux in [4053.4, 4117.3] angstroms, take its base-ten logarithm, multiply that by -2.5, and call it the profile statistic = -3.66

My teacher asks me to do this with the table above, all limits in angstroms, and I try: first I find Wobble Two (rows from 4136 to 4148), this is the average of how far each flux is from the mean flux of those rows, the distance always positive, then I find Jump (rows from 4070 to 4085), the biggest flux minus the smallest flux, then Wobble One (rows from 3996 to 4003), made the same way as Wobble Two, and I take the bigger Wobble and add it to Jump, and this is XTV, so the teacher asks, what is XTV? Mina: 6.51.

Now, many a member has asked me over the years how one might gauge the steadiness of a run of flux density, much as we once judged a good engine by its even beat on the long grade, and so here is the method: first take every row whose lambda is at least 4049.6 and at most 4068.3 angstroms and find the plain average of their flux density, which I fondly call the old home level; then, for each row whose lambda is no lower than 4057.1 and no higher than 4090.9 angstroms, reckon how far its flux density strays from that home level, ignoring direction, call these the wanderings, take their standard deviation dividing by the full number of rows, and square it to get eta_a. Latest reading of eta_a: 1.1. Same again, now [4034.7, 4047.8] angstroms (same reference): 1.3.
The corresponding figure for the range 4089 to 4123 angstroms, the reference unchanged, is 8.2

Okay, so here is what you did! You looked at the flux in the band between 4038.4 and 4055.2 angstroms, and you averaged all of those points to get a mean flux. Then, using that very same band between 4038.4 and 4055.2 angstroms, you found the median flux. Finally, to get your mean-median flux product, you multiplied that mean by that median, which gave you 1441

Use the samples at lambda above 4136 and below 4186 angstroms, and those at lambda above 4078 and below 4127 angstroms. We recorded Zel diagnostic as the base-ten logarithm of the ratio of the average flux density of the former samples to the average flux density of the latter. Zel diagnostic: 0.04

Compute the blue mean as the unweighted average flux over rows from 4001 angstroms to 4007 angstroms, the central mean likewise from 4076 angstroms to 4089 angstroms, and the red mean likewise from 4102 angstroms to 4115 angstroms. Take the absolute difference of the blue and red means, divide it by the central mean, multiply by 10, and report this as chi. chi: 1.6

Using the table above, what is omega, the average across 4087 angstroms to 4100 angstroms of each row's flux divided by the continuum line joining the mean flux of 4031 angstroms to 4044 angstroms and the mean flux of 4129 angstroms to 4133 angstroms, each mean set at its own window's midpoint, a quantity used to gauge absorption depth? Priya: 0.96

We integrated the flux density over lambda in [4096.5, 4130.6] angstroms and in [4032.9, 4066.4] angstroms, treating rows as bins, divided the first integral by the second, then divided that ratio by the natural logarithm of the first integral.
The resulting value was 0.130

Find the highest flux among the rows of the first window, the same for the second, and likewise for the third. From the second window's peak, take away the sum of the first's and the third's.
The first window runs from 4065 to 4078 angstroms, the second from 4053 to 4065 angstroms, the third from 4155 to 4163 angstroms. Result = -38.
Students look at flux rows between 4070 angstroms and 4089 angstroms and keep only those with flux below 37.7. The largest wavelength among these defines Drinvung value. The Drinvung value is 4086.16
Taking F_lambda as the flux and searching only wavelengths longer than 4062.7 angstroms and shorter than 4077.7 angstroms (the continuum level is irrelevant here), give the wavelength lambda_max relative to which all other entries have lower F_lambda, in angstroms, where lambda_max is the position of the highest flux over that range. 4071.13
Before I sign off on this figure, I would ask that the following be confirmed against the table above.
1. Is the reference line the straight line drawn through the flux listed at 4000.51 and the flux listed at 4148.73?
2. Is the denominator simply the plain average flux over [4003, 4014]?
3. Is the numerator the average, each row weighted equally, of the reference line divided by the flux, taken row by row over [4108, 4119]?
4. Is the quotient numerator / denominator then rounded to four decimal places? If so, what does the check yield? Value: 0.0276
